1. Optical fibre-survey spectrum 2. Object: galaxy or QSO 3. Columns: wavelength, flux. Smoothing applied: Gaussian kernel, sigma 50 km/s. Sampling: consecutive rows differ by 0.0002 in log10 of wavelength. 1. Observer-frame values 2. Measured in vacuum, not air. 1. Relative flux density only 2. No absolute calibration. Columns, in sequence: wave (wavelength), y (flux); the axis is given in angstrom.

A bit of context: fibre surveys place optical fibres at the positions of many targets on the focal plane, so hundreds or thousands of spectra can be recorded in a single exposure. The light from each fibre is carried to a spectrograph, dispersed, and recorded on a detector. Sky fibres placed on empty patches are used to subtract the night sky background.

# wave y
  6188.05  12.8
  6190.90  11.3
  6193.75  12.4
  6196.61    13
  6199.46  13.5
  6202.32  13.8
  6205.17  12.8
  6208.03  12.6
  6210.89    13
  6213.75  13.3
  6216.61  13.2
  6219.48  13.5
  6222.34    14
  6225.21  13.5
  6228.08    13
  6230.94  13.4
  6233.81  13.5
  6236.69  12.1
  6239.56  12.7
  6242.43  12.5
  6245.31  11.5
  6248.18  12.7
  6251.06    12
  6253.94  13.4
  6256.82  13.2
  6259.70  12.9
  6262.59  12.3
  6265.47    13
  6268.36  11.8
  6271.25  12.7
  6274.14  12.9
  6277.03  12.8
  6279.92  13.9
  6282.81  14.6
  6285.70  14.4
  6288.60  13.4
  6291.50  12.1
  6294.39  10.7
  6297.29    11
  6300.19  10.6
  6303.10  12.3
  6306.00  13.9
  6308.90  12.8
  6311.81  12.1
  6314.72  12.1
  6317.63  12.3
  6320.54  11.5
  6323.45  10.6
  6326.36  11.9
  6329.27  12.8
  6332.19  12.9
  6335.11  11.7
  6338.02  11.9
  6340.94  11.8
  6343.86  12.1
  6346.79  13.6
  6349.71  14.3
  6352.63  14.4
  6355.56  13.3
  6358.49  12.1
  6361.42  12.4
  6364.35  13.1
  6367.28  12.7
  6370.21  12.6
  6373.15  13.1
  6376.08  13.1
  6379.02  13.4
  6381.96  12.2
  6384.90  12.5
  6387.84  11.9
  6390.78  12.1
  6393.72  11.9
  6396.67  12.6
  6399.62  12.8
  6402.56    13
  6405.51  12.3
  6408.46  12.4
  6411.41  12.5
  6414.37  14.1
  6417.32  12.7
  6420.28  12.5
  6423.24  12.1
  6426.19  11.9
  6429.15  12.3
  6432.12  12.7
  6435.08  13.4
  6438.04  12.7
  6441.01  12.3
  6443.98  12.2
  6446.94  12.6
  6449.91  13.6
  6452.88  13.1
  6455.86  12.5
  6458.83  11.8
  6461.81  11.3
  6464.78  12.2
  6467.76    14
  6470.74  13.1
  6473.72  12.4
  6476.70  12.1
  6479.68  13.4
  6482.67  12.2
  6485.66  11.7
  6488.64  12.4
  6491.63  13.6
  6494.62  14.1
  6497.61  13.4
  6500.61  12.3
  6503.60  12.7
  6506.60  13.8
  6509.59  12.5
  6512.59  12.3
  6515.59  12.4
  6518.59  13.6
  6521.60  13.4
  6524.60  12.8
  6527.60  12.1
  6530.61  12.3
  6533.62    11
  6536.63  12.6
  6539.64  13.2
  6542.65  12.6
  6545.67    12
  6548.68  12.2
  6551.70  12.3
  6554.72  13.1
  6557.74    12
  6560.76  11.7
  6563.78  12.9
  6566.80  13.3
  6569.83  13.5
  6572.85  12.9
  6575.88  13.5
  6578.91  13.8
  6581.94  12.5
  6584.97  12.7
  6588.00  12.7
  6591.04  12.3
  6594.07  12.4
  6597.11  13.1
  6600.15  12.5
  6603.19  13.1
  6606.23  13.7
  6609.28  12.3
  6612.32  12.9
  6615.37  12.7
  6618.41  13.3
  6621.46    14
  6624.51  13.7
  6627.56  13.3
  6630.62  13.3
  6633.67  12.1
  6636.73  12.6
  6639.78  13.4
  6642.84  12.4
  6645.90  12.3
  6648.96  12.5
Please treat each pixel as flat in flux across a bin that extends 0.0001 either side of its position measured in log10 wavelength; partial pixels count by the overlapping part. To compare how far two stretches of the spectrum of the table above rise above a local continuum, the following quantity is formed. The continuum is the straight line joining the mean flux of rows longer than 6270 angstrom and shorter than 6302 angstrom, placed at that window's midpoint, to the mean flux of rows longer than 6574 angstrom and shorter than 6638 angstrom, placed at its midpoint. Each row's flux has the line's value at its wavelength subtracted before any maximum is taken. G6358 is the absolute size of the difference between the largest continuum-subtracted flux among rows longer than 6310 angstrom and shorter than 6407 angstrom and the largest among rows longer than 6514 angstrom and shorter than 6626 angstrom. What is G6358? 0.68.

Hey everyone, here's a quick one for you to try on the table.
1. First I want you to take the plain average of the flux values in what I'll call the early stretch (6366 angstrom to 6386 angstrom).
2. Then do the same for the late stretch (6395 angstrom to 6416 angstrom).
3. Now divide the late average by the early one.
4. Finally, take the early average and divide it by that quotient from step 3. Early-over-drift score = 12.8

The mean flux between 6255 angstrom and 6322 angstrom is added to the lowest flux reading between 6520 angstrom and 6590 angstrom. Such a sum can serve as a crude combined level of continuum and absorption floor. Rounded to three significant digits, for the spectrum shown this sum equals 23.6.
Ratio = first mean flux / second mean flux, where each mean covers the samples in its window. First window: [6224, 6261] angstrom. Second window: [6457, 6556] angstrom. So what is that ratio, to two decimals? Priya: 1.01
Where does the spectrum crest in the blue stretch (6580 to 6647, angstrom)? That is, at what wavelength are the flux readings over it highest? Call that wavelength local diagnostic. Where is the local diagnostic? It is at 6621.46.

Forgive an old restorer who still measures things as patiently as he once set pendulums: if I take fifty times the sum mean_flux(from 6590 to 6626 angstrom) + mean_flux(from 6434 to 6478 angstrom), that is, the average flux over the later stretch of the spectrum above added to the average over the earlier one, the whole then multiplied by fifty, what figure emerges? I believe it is 1281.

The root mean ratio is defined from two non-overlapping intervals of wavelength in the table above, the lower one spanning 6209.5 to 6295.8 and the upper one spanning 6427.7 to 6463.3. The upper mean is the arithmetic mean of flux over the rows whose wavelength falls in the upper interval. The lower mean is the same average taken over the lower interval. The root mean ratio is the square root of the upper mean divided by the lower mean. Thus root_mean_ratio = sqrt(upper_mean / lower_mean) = 0.98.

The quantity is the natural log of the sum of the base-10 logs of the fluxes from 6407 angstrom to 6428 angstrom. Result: 2.04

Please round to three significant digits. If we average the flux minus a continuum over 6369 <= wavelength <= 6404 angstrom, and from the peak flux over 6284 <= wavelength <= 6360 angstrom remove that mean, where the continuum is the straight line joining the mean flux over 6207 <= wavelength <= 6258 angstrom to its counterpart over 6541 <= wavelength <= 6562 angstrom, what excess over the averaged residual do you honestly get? 14.4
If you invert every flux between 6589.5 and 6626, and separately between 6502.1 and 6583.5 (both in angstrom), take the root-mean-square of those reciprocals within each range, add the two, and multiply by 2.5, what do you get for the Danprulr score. 0.3905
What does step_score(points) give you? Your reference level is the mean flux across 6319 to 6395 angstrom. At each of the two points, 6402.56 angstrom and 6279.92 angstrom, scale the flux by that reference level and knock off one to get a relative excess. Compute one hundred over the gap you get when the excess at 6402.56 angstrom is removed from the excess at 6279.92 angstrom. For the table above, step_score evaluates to 1393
